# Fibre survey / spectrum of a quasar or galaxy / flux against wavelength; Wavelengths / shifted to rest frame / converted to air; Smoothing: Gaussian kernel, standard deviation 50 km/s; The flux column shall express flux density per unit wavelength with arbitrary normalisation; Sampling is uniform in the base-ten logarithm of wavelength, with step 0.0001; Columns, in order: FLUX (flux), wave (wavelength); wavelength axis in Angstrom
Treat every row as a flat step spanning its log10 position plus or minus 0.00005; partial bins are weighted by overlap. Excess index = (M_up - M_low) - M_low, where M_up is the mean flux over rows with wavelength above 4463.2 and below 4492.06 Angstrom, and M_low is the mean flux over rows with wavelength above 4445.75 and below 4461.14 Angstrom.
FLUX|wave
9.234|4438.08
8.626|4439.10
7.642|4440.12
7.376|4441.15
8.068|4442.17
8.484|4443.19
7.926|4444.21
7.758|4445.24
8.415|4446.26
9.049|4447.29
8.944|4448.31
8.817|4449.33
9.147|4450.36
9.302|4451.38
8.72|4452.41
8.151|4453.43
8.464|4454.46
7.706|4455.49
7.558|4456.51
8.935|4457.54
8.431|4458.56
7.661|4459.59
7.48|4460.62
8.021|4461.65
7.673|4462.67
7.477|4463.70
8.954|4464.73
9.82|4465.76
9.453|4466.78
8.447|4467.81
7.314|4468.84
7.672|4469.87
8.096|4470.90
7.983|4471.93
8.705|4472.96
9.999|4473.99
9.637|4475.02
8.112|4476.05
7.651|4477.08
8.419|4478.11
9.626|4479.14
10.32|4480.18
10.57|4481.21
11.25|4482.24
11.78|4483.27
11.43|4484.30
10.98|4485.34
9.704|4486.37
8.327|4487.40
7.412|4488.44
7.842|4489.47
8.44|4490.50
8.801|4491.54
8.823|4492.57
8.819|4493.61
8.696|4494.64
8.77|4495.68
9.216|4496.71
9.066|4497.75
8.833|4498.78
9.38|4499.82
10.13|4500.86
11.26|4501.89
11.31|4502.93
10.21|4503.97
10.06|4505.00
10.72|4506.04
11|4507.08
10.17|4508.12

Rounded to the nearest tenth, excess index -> -7.8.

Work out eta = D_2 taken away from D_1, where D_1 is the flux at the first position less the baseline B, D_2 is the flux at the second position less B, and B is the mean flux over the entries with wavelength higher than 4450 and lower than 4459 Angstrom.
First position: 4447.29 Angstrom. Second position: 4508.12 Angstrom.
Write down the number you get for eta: -1.1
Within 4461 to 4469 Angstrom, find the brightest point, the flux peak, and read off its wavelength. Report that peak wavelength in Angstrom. 4465.76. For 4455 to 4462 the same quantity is 4457.54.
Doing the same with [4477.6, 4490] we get 4483.27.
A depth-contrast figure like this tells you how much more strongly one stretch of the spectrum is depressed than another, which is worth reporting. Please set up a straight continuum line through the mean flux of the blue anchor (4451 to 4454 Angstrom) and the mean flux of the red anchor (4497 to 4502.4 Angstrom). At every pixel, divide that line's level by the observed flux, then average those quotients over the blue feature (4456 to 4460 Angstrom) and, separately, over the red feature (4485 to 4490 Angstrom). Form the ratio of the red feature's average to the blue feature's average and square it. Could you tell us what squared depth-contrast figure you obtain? 1.0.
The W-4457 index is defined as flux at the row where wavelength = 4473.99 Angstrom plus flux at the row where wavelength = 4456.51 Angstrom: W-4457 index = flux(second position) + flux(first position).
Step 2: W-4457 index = 17.6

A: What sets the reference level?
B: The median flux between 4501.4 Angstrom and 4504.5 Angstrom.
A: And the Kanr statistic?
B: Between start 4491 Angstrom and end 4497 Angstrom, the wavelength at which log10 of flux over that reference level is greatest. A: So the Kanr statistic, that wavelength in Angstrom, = 4496.71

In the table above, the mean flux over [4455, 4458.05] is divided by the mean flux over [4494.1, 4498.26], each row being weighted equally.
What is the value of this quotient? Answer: 0.90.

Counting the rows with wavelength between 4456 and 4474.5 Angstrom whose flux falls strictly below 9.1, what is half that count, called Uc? 7.5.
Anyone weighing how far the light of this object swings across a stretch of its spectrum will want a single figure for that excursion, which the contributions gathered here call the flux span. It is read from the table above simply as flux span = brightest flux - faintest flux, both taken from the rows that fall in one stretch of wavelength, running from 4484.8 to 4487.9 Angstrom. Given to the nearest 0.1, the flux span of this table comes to 2.7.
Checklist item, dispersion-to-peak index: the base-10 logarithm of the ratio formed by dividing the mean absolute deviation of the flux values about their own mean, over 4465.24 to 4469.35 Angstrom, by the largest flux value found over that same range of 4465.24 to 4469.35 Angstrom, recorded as -1.0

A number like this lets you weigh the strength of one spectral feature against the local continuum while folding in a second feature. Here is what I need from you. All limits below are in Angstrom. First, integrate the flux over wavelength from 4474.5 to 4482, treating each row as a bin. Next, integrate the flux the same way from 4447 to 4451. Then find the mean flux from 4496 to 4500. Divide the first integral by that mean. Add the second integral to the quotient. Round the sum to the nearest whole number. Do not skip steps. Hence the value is 44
